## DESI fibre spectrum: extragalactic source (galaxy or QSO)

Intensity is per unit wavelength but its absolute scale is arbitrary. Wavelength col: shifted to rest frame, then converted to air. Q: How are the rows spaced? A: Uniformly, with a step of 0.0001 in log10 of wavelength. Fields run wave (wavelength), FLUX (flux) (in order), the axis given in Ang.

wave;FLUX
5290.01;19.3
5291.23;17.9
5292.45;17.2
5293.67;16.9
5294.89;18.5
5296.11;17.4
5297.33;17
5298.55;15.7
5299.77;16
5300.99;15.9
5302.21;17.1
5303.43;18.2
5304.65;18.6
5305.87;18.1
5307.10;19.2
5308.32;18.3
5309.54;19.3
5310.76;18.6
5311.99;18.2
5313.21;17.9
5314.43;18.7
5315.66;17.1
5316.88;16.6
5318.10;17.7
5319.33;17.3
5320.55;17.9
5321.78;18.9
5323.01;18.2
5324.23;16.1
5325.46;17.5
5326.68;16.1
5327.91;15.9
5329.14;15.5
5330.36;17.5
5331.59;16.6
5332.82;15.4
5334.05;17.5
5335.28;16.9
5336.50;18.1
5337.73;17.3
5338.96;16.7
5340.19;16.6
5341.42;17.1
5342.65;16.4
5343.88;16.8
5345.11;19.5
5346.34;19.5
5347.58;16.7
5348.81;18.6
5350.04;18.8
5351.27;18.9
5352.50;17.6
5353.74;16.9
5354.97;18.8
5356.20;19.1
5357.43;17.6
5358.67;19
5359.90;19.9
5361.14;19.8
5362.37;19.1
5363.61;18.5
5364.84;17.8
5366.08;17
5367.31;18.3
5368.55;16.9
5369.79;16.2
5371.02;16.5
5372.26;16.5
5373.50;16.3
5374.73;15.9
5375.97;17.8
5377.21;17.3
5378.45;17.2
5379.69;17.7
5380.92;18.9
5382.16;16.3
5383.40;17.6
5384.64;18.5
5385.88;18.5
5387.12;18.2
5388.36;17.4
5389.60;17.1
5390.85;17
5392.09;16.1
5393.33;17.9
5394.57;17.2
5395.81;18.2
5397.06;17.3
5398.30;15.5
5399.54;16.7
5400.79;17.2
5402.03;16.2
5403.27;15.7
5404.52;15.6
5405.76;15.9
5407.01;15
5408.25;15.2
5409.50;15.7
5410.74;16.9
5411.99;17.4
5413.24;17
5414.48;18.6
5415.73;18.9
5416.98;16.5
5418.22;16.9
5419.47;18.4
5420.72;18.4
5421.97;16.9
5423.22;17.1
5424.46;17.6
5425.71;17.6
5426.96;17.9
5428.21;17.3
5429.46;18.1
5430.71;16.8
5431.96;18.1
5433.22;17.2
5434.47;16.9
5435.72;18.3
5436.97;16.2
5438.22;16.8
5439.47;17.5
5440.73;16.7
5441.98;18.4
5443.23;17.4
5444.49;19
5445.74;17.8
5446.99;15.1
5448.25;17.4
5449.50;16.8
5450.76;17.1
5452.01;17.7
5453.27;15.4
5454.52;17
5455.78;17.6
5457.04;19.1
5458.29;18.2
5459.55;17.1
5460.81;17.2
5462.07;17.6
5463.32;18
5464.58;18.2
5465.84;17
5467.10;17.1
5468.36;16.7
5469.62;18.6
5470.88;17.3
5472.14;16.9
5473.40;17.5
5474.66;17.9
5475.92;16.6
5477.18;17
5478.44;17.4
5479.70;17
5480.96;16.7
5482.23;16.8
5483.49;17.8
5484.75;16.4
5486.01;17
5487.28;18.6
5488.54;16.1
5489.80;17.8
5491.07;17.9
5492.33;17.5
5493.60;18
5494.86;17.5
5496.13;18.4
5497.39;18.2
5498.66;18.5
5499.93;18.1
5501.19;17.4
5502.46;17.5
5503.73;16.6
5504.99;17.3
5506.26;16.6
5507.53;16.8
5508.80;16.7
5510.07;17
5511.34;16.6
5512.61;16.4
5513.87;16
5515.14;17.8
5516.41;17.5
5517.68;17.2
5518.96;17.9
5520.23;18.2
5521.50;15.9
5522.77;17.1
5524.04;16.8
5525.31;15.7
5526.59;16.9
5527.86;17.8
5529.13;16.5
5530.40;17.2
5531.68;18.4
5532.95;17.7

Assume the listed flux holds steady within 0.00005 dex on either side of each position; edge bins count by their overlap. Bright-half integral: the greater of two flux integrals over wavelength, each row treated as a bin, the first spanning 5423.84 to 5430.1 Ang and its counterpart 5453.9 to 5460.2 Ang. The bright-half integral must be 112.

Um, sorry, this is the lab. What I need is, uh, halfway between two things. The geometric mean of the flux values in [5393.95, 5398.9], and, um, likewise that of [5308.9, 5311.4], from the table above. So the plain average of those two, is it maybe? 18.0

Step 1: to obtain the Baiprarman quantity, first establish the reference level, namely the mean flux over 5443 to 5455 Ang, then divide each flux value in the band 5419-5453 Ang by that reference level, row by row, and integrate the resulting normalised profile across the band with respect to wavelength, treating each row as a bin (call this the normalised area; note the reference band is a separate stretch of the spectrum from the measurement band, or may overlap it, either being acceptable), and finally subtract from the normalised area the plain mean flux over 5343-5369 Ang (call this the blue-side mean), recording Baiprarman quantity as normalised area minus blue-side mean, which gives 16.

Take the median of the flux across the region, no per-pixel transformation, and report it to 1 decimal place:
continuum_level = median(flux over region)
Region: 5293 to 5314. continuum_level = 18.1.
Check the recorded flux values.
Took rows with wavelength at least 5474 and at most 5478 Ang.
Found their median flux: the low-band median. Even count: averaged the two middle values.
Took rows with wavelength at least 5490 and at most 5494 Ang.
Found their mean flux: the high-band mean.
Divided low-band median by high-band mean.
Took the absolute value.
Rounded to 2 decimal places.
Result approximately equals 0.96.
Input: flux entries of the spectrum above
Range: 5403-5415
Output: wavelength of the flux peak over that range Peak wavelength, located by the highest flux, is 5414.48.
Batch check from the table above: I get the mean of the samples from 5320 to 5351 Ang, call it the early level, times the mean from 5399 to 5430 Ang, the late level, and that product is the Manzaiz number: 294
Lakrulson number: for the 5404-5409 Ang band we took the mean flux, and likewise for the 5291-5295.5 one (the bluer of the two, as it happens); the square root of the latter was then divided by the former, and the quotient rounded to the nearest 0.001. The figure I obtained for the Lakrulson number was 0.272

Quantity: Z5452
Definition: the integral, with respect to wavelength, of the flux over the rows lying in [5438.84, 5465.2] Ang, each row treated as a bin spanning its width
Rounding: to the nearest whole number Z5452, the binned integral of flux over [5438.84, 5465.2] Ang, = 460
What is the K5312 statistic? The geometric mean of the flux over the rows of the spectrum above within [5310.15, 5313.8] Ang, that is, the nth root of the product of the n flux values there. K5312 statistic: 18.2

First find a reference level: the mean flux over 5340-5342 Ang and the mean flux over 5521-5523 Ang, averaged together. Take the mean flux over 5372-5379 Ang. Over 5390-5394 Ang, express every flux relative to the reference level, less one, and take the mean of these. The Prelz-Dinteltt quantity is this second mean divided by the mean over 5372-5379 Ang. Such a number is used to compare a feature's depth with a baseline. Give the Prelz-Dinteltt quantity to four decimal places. 0.0012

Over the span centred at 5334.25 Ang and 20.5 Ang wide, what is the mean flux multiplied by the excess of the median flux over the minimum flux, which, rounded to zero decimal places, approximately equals 22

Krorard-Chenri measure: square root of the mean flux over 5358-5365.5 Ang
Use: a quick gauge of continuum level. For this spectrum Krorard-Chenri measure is 4.36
